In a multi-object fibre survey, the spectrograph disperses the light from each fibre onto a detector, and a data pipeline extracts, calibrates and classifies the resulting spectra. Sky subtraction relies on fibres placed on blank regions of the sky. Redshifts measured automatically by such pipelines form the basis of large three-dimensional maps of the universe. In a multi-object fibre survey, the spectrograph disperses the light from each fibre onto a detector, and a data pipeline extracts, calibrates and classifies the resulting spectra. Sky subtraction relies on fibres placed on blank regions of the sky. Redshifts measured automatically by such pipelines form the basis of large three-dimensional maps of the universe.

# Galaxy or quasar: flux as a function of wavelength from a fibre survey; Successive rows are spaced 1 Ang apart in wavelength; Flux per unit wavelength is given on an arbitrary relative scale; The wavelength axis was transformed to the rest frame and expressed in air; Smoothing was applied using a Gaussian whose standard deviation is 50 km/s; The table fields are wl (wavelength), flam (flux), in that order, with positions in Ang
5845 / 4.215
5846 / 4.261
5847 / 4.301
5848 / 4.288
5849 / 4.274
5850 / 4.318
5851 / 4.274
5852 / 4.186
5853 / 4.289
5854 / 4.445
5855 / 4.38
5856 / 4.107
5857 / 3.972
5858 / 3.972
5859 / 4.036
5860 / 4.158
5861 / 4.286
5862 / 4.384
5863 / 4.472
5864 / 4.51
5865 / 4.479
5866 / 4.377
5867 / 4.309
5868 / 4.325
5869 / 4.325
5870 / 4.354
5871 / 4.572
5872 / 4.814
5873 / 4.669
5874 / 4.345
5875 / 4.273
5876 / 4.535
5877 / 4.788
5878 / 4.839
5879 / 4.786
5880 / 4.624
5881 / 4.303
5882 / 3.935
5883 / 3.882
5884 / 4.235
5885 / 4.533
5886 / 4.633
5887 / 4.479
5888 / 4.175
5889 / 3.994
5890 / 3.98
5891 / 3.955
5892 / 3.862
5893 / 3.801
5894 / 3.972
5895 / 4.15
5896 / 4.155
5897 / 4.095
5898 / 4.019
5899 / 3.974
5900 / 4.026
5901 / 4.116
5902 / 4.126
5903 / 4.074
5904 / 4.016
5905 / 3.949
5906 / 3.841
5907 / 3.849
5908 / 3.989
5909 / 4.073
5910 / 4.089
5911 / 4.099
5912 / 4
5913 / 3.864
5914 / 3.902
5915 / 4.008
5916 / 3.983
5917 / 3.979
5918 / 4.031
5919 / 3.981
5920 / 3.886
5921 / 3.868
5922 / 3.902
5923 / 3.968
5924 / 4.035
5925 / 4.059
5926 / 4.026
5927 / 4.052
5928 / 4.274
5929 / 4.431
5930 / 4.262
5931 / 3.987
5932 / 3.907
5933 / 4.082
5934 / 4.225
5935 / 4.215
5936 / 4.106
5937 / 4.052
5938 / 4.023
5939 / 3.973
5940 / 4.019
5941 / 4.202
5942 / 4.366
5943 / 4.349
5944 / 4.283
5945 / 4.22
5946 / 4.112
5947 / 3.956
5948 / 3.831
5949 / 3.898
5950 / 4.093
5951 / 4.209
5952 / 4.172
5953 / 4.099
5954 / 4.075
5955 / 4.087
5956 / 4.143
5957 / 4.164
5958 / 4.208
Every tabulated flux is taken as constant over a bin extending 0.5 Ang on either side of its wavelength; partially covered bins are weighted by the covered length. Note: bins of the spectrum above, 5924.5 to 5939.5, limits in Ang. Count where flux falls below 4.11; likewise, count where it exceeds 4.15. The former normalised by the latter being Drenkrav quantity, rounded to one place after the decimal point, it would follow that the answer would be 2.0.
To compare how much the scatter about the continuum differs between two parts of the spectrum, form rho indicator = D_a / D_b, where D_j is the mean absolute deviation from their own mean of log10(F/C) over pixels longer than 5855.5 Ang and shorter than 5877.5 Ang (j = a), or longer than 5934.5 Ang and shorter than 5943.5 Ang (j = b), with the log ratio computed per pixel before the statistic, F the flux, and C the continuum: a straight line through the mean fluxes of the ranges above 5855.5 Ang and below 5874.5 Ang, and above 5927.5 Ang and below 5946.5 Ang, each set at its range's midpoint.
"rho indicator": 1.38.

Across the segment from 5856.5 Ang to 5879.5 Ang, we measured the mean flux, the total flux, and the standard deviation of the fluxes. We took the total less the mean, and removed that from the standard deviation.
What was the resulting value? -96.9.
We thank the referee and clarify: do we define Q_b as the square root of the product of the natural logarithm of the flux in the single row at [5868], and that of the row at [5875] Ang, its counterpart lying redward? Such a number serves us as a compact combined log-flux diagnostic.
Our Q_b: 1.46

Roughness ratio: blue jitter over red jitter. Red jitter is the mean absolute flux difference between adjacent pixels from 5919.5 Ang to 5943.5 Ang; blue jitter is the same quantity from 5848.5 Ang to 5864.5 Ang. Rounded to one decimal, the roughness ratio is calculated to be 1.0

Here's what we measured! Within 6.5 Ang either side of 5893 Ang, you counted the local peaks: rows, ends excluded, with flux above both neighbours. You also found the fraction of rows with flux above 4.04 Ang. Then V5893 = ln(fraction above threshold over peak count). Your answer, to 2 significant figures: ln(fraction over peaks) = -0.96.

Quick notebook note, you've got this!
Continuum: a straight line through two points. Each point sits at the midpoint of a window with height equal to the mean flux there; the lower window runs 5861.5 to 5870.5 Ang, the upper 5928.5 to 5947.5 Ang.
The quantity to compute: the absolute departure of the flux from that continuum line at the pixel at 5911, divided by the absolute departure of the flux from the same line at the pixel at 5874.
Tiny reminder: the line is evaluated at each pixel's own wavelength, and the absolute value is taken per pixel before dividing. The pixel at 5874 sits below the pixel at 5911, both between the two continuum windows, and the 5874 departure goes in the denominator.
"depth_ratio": 6.9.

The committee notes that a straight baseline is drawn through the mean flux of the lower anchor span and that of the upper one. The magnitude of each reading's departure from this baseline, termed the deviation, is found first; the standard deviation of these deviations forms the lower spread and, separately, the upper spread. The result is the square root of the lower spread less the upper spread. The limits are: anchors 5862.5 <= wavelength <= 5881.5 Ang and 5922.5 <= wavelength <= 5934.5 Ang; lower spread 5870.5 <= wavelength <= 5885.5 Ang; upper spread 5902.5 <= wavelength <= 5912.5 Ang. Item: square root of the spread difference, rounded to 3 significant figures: 0.219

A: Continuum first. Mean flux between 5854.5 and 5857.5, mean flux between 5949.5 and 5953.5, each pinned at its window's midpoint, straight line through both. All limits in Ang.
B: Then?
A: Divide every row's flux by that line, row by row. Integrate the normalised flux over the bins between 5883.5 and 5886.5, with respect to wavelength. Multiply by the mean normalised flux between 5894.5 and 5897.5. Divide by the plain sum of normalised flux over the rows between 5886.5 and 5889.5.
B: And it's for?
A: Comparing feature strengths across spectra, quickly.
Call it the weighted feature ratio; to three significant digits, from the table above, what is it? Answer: 1.06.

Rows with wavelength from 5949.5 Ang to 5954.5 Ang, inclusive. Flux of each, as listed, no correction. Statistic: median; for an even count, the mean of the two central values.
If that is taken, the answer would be 4.10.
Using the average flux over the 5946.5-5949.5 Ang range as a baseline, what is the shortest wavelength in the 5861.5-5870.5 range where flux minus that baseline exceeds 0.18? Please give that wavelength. 5862 Ang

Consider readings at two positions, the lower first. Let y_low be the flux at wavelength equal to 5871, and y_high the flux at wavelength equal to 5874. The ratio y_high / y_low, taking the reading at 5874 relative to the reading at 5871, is 0.95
